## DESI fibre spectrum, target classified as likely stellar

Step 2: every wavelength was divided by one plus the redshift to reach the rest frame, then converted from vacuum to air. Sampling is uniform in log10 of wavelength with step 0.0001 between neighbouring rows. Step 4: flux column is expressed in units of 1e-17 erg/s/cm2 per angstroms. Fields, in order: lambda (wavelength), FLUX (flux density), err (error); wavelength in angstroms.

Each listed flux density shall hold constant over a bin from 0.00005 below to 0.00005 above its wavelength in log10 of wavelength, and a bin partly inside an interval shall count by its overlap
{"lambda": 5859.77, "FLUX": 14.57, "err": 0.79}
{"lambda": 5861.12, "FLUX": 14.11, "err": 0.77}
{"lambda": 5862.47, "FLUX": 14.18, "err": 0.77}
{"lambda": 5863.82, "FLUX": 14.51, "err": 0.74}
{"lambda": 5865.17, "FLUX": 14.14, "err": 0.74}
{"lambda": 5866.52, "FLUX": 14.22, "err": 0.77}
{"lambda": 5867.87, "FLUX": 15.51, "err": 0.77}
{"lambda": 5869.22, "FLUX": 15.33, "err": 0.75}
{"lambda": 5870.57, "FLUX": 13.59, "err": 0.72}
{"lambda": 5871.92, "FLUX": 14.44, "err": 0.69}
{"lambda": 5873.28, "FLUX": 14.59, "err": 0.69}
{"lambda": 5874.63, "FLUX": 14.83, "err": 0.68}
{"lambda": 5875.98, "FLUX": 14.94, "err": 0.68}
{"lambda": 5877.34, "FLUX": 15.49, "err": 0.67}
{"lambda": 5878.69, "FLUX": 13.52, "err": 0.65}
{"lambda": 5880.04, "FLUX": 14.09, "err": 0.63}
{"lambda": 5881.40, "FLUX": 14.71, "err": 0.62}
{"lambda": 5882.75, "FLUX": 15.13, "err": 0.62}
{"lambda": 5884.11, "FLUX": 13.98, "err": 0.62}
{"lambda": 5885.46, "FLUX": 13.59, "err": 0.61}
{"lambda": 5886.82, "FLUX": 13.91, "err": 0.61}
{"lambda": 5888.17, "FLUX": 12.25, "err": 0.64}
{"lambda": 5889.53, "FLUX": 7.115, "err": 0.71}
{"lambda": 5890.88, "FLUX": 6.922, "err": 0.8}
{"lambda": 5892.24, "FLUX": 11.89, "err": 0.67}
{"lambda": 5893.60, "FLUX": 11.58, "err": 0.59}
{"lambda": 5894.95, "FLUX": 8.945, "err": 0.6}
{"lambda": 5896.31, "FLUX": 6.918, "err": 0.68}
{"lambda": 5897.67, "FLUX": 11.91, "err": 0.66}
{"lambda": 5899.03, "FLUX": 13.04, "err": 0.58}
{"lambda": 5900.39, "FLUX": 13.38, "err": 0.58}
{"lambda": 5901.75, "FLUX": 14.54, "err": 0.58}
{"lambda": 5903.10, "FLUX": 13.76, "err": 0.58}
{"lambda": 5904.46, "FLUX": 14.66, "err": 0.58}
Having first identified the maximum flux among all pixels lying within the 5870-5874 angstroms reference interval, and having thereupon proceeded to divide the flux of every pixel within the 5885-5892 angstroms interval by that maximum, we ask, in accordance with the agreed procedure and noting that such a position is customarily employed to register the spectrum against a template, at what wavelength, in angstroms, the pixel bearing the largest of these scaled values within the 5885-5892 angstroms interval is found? 5886.82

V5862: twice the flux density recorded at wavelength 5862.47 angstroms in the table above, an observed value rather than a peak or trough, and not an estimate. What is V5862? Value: 28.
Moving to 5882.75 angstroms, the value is 30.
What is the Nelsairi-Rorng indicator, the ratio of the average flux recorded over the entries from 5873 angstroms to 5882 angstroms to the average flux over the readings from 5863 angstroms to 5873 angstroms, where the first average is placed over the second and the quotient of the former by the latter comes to 1.00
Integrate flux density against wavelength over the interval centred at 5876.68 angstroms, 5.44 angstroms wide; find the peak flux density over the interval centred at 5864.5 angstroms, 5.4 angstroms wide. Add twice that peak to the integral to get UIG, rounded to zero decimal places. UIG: 109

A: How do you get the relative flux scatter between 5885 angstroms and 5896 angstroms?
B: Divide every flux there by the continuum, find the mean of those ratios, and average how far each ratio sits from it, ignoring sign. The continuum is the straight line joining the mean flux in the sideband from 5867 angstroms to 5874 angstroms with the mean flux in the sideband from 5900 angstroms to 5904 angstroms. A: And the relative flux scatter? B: 0.16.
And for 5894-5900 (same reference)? 0.16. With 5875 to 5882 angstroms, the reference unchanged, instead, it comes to 0.04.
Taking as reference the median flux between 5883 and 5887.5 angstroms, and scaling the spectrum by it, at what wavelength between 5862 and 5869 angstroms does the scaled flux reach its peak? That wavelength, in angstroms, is 5867.87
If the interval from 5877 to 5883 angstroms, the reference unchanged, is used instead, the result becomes 5877.34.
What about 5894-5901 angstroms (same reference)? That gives 5900.39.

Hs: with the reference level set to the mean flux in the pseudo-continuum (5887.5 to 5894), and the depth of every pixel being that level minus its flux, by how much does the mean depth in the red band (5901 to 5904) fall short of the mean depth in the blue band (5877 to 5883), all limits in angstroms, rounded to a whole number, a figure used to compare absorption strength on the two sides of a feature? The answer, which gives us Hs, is 0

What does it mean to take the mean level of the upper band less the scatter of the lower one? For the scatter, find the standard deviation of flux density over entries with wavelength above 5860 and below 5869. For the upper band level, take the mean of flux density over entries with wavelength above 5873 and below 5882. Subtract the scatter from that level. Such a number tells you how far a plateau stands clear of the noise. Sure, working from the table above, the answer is 14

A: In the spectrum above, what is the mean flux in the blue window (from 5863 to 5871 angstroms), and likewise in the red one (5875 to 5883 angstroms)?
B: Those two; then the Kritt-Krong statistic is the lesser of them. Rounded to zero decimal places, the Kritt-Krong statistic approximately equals 15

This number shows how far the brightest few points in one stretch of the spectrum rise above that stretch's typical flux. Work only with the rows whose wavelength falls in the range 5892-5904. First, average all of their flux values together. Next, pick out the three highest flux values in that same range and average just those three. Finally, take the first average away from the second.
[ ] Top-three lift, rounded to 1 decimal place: 2.1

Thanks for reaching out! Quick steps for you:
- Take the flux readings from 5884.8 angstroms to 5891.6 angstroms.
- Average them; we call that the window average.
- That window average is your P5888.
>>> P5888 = 10.8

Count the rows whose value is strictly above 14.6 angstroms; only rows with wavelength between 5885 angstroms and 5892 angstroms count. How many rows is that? 0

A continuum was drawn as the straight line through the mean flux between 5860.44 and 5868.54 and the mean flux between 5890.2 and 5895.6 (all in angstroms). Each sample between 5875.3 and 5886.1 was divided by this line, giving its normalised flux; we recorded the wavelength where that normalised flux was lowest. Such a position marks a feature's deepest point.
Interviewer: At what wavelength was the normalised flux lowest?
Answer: 5878.69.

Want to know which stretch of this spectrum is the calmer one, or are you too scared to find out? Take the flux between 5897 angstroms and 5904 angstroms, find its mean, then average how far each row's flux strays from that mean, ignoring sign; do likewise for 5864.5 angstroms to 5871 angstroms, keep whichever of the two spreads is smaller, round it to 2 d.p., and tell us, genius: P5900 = 0.68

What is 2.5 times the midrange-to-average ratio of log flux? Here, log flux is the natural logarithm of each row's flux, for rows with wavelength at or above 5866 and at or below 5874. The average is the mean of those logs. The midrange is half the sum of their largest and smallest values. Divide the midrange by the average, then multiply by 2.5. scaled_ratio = 2.49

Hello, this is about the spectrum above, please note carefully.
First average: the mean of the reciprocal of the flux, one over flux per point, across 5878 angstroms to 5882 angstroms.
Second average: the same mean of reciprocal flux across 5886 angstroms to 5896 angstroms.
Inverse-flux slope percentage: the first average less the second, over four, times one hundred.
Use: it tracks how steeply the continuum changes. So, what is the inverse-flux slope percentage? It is -0.8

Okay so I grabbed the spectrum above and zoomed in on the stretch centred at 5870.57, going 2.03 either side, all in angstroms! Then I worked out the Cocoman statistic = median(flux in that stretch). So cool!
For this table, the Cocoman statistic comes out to 14.4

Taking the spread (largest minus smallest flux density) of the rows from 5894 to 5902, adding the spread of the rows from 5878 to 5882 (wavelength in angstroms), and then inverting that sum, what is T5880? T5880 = 0.11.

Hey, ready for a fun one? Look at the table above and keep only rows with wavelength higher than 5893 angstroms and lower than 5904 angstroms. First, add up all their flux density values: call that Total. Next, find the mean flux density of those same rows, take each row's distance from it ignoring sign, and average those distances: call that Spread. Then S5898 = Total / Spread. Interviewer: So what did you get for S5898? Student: 48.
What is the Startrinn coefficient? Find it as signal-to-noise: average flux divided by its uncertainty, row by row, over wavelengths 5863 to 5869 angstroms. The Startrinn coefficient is 19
